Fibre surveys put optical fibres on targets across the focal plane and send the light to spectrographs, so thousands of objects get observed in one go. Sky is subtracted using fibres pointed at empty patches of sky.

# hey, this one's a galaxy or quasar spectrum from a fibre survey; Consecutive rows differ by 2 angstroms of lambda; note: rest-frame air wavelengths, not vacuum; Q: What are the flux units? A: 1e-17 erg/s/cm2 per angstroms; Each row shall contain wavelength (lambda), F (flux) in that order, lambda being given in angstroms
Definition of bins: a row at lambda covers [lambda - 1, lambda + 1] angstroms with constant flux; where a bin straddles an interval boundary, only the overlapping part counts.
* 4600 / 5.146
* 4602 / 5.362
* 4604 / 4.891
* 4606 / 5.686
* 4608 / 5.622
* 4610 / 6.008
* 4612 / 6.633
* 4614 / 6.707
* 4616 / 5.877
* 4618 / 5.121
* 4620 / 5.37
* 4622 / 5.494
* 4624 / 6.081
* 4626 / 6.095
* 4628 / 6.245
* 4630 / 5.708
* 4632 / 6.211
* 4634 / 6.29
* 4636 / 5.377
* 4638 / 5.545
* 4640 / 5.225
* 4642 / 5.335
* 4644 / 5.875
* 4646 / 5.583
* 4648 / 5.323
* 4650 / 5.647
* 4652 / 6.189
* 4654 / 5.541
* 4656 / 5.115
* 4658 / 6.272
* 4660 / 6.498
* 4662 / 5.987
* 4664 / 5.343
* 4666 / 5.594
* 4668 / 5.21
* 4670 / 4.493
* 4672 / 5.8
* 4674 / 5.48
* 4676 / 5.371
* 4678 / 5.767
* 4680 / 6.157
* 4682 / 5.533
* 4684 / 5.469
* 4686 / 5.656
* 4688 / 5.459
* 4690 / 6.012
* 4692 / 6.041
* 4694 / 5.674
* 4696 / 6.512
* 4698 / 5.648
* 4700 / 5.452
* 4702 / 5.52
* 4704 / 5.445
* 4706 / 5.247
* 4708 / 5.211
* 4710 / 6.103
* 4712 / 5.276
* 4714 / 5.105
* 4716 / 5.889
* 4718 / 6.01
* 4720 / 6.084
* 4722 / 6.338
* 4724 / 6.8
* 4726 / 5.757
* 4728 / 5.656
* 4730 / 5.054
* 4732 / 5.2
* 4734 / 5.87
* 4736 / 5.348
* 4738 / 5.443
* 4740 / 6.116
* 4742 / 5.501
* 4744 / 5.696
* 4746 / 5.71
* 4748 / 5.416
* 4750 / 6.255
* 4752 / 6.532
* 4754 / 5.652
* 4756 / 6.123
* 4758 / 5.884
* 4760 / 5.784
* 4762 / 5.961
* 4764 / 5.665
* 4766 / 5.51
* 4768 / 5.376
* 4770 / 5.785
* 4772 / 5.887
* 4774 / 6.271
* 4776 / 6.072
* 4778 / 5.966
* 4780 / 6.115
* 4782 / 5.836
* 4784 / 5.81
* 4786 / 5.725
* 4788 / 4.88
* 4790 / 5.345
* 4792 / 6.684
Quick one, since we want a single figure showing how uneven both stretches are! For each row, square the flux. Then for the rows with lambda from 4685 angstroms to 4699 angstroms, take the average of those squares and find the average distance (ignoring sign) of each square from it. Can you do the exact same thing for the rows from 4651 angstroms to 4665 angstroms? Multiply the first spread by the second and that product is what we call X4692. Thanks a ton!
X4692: 17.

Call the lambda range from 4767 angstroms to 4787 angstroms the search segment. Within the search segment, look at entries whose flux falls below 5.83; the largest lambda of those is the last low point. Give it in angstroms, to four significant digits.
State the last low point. 4786 angstroms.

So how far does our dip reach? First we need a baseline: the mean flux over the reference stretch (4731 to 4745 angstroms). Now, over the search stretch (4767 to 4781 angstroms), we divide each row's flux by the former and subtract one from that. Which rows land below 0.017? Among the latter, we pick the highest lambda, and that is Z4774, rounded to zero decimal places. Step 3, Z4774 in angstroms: 4768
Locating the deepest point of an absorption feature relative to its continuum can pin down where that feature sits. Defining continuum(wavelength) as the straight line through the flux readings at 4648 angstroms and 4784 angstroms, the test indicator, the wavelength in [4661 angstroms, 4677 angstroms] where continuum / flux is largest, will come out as 4670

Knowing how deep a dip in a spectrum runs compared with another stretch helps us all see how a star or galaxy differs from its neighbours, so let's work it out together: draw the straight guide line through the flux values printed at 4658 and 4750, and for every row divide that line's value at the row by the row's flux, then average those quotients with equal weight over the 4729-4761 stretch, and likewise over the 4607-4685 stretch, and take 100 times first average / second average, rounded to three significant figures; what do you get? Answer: 99.5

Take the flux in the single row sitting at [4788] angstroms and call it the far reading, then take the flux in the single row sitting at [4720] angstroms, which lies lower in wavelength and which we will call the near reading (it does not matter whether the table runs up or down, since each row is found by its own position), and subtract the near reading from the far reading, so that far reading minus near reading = -1.2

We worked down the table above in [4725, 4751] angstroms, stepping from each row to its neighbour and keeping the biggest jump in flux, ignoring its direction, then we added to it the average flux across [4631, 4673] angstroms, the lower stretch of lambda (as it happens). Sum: 6.48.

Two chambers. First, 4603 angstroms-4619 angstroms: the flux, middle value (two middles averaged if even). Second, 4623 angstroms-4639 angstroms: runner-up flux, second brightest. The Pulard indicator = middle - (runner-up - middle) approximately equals 5.3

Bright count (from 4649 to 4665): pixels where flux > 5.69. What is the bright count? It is 4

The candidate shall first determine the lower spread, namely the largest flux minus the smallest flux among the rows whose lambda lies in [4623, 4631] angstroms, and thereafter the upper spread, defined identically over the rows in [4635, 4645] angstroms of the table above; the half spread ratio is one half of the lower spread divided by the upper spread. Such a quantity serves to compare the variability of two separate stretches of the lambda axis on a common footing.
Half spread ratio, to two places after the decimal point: 0.41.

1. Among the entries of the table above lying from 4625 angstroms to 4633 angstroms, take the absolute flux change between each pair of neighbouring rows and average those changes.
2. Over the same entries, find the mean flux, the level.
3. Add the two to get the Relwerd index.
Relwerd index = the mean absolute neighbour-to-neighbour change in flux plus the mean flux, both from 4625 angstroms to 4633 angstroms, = 6.5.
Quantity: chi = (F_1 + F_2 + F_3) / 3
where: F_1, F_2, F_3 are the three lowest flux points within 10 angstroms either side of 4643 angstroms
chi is 5.29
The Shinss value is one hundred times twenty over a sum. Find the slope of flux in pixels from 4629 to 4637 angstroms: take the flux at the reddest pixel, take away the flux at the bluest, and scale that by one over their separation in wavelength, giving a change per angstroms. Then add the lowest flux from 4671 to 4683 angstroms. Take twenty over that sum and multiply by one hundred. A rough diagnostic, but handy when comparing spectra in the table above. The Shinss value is 376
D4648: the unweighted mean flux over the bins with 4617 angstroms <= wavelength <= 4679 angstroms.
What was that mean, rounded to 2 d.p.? 5.65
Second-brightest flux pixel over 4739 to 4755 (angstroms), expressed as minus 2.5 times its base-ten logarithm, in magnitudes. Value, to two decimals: -1.99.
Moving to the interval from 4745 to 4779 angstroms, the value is -1.99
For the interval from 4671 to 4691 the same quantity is -1.95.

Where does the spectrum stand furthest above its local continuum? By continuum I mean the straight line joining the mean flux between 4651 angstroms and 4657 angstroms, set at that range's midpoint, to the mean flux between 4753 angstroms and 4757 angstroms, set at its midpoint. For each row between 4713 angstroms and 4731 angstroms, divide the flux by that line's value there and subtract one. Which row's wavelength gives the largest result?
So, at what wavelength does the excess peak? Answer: 4724 angstroms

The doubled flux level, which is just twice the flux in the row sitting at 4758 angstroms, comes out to 11.8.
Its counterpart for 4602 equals 10.7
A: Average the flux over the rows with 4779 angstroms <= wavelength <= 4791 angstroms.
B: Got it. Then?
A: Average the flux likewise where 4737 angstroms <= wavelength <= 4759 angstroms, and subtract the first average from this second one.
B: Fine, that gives 0.2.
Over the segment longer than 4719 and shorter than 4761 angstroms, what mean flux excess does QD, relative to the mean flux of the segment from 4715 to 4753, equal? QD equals -0.005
